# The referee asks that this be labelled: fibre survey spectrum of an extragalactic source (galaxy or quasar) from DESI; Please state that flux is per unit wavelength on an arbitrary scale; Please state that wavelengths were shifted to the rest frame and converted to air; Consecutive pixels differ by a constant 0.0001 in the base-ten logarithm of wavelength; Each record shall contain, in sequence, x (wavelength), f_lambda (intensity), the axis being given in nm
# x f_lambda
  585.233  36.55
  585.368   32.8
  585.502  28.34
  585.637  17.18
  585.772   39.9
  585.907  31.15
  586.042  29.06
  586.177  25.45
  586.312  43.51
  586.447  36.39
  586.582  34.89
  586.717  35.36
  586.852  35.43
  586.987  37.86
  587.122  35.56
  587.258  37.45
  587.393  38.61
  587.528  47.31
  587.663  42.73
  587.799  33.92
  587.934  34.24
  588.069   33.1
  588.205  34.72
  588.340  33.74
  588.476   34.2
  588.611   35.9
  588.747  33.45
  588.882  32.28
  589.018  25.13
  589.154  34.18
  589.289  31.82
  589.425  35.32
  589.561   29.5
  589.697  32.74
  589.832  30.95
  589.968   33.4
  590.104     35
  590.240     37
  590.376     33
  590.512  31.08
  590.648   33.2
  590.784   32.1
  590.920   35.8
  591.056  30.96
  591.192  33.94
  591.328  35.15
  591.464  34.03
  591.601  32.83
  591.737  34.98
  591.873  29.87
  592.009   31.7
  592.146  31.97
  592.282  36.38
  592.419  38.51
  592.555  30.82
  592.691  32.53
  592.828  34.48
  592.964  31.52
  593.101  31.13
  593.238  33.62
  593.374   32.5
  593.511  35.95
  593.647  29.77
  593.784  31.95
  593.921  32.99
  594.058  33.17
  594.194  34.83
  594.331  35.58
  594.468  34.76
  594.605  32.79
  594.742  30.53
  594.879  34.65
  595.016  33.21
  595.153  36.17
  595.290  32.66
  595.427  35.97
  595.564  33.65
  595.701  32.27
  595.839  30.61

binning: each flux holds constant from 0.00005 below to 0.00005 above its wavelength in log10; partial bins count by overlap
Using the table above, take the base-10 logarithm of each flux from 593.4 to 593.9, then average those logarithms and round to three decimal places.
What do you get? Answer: 1.511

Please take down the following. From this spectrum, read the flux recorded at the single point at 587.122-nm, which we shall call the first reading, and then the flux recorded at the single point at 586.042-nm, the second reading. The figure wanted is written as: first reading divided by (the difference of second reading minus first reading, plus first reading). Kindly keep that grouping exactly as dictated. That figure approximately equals 1.2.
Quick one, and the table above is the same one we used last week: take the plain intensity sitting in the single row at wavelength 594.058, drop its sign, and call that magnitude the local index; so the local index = 33.2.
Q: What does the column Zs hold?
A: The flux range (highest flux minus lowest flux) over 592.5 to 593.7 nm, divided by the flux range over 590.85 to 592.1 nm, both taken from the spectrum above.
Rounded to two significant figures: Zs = 1.0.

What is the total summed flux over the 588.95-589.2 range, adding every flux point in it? 59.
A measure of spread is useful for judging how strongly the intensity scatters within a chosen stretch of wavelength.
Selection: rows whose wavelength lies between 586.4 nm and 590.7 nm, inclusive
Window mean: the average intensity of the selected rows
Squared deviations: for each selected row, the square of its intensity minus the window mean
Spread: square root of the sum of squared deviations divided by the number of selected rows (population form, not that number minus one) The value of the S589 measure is 3.7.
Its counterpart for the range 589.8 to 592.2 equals 1.9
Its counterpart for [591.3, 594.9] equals 2.1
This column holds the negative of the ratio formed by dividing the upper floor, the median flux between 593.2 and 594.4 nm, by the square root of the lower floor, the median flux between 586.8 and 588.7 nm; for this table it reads -5.57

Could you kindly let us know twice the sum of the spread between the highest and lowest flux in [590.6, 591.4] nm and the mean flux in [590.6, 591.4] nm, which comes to 77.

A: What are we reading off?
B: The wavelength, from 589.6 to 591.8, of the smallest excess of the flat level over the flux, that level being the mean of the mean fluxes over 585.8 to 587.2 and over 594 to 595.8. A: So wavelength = 590.240 nm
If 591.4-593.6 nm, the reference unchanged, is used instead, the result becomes 592.419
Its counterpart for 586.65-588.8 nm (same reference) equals 587.528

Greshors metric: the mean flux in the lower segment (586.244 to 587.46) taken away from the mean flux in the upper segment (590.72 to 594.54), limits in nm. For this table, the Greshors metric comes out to -3.9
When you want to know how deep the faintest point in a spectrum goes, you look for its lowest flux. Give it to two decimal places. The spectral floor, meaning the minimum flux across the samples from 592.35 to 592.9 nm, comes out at 30.82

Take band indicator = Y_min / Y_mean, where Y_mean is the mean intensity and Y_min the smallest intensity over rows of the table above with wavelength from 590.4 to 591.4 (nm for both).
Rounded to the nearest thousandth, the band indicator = 0.933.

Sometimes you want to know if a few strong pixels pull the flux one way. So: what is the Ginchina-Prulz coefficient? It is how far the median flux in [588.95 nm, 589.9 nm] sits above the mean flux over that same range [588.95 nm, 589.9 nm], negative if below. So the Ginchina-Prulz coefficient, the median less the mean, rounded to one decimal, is 0.4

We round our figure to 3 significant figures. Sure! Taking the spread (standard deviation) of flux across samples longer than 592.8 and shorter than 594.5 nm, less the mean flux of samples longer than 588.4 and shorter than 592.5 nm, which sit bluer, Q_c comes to -31.4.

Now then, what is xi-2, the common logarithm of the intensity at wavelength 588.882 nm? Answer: 1.51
